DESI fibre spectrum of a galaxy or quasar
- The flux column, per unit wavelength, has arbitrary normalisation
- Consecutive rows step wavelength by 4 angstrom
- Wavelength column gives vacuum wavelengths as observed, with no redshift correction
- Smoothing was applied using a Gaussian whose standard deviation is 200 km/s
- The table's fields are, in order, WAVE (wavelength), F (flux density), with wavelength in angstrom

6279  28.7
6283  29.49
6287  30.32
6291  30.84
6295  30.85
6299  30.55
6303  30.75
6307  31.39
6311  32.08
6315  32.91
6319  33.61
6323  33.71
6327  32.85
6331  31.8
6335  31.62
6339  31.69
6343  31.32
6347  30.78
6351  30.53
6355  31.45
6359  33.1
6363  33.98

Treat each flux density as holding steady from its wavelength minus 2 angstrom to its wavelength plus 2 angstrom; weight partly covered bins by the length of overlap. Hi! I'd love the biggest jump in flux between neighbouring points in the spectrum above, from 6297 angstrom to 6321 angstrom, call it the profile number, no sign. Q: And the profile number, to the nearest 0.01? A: 0.83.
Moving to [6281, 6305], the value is 0.83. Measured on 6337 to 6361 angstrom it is 1.65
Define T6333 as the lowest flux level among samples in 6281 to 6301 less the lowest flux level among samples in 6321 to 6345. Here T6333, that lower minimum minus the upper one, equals -1.8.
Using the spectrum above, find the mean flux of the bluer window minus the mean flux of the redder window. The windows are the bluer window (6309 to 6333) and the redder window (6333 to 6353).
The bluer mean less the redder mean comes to 1.6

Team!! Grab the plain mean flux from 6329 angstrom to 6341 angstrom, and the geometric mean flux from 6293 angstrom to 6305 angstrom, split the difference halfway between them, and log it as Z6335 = 31.2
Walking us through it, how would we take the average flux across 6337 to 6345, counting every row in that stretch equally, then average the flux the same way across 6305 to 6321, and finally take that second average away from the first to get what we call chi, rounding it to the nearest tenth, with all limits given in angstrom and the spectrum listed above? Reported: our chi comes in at -1.0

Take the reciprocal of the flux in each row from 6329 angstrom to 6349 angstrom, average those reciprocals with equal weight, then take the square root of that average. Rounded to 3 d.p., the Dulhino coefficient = 0.178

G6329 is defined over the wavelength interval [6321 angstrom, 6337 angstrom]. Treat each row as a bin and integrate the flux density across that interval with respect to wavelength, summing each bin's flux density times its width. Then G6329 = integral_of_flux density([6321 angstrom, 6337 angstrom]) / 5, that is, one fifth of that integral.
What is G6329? 104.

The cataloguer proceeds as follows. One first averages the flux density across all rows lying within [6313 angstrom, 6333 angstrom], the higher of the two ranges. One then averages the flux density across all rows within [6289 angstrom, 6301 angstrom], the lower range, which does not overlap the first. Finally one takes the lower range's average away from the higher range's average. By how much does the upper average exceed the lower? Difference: 2.2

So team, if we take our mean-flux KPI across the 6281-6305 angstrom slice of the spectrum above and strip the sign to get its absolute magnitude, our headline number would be 30.5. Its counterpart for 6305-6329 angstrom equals 32.8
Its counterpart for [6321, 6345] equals 32.2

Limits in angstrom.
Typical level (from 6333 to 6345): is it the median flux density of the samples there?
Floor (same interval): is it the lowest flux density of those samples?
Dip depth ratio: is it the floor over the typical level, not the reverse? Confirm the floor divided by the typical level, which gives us 0.991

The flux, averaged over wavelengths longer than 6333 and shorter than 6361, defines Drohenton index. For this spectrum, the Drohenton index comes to 31.5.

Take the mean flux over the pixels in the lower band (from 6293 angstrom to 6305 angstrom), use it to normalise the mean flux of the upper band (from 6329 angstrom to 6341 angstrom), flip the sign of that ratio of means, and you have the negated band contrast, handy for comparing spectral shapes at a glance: -1.03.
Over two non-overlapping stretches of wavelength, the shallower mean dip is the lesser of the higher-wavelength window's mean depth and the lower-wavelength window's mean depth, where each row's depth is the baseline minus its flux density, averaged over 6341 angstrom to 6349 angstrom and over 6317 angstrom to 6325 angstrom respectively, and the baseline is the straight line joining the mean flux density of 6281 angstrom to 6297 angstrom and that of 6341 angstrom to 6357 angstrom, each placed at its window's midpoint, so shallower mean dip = -2.9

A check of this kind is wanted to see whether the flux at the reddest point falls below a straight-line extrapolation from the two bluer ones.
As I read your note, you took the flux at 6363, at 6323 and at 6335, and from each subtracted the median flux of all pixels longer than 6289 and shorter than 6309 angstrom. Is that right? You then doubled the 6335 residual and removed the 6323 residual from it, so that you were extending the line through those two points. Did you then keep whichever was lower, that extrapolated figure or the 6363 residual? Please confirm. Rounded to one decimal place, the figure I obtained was -1.3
